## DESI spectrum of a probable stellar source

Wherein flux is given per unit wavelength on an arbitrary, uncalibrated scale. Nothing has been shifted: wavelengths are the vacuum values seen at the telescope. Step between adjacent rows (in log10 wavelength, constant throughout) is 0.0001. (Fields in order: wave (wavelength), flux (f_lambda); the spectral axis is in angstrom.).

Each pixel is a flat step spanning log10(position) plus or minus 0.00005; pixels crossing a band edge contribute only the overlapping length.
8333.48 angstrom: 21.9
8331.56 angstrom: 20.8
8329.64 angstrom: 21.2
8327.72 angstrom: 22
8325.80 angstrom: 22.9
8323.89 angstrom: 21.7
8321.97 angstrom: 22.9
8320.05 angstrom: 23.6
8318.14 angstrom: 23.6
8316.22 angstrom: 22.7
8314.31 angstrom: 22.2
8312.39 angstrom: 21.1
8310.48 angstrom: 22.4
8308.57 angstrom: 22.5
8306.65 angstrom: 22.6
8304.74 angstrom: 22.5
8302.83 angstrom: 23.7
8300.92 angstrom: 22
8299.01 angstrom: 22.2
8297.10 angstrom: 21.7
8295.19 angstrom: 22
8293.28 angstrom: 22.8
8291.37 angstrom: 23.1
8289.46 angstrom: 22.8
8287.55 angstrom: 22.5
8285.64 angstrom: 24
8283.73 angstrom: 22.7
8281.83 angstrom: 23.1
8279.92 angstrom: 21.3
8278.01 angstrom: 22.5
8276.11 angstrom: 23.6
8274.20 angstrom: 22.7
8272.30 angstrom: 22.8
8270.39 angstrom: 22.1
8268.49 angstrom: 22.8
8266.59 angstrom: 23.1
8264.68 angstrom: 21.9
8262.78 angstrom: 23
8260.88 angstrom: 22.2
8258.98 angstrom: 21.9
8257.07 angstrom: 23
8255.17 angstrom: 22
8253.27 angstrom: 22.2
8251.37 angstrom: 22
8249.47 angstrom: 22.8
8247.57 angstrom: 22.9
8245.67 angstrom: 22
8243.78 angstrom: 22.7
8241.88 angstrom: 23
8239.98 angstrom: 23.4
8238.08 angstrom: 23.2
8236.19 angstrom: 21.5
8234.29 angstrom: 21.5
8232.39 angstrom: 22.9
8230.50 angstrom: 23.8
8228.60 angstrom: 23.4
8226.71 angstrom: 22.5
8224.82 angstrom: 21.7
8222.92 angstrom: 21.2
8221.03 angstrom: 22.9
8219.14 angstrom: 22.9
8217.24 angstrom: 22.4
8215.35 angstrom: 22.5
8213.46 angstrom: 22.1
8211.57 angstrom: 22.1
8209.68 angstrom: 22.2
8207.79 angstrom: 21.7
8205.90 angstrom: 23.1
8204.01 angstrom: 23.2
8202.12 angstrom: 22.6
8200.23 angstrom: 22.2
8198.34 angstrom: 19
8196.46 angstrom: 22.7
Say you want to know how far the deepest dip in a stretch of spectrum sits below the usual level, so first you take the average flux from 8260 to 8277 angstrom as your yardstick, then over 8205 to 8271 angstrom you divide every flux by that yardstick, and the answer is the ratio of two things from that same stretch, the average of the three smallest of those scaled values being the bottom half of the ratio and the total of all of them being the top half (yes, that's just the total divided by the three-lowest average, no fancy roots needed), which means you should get 37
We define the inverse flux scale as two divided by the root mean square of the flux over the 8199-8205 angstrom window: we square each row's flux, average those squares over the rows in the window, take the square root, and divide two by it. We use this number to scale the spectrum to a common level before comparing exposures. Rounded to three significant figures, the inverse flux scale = 0.0882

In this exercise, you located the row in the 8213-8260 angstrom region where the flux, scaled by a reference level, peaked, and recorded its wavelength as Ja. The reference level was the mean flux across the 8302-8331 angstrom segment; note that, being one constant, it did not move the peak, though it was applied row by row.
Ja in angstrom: 8230.50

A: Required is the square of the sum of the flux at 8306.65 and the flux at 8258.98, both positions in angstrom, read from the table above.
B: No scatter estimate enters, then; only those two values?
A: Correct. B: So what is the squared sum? 1980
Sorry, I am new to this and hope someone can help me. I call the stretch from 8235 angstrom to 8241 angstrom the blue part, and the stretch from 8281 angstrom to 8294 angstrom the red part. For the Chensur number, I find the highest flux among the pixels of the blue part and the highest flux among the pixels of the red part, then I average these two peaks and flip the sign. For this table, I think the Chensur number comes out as -23.7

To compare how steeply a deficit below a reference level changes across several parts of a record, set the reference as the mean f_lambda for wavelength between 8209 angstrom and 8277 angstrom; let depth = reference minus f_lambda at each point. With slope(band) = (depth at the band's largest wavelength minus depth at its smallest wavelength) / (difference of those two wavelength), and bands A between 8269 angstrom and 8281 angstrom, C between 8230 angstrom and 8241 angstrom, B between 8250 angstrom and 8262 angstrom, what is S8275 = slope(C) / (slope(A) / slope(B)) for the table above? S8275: -0.011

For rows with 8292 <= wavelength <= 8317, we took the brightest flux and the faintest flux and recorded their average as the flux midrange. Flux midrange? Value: 22.4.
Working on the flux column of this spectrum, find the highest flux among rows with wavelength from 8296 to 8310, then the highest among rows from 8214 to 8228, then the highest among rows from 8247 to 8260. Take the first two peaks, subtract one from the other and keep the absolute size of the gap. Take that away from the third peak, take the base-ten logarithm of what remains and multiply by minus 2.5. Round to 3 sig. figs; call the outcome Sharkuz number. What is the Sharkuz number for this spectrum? -3.37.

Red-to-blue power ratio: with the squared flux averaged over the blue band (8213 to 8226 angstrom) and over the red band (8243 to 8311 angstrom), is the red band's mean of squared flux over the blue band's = 1.03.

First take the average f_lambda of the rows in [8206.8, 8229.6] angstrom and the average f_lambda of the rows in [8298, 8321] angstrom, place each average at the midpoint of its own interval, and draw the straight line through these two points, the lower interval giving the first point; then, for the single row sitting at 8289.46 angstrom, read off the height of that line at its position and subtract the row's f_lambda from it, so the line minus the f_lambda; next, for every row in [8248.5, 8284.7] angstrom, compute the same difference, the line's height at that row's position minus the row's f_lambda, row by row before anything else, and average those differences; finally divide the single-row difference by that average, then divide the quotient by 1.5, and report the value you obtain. 3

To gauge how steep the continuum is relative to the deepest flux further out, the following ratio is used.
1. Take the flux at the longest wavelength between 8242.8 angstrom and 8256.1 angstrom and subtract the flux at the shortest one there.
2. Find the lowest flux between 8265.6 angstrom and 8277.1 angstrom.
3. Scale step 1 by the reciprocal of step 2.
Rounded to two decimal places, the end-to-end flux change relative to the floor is -0.03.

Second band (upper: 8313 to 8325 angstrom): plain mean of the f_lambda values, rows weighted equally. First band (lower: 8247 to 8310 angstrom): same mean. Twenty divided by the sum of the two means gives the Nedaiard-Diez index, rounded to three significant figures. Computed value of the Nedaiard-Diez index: 0.441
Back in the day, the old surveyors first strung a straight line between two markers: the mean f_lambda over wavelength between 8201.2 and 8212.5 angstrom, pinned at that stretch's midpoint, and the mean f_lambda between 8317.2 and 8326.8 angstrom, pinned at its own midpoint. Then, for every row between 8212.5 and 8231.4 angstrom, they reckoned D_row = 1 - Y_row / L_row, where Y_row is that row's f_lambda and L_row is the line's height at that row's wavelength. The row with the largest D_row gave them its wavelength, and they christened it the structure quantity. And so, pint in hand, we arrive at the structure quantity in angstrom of 8222.92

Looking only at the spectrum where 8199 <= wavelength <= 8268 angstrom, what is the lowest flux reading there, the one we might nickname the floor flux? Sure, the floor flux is 21.2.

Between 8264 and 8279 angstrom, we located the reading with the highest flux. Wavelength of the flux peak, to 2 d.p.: 8276.11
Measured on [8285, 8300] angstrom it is 8285.64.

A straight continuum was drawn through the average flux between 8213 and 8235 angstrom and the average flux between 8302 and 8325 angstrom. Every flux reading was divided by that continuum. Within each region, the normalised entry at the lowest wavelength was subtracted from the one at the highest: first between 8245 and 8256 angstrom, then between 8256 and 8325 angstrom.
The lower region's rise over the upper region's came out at 0.0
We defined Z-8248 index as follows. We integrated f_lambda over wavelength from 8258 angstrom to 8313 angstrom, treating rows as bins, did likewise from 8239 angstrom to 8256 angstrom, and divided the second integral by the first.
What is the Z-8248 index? 0.31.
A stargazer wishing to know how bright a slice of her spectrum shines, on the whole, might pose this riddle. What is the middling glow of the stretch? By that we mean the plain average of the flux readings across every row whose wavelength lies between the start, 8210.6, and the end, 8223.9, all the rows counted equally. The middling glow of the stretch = 22.3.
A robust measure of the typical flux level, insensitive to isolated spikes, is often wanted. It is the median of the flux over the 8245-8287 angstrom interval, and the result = 22.70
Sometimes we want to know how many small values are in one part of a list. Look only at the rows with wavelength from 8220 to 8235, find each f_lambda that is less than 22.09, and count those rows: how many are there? 3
